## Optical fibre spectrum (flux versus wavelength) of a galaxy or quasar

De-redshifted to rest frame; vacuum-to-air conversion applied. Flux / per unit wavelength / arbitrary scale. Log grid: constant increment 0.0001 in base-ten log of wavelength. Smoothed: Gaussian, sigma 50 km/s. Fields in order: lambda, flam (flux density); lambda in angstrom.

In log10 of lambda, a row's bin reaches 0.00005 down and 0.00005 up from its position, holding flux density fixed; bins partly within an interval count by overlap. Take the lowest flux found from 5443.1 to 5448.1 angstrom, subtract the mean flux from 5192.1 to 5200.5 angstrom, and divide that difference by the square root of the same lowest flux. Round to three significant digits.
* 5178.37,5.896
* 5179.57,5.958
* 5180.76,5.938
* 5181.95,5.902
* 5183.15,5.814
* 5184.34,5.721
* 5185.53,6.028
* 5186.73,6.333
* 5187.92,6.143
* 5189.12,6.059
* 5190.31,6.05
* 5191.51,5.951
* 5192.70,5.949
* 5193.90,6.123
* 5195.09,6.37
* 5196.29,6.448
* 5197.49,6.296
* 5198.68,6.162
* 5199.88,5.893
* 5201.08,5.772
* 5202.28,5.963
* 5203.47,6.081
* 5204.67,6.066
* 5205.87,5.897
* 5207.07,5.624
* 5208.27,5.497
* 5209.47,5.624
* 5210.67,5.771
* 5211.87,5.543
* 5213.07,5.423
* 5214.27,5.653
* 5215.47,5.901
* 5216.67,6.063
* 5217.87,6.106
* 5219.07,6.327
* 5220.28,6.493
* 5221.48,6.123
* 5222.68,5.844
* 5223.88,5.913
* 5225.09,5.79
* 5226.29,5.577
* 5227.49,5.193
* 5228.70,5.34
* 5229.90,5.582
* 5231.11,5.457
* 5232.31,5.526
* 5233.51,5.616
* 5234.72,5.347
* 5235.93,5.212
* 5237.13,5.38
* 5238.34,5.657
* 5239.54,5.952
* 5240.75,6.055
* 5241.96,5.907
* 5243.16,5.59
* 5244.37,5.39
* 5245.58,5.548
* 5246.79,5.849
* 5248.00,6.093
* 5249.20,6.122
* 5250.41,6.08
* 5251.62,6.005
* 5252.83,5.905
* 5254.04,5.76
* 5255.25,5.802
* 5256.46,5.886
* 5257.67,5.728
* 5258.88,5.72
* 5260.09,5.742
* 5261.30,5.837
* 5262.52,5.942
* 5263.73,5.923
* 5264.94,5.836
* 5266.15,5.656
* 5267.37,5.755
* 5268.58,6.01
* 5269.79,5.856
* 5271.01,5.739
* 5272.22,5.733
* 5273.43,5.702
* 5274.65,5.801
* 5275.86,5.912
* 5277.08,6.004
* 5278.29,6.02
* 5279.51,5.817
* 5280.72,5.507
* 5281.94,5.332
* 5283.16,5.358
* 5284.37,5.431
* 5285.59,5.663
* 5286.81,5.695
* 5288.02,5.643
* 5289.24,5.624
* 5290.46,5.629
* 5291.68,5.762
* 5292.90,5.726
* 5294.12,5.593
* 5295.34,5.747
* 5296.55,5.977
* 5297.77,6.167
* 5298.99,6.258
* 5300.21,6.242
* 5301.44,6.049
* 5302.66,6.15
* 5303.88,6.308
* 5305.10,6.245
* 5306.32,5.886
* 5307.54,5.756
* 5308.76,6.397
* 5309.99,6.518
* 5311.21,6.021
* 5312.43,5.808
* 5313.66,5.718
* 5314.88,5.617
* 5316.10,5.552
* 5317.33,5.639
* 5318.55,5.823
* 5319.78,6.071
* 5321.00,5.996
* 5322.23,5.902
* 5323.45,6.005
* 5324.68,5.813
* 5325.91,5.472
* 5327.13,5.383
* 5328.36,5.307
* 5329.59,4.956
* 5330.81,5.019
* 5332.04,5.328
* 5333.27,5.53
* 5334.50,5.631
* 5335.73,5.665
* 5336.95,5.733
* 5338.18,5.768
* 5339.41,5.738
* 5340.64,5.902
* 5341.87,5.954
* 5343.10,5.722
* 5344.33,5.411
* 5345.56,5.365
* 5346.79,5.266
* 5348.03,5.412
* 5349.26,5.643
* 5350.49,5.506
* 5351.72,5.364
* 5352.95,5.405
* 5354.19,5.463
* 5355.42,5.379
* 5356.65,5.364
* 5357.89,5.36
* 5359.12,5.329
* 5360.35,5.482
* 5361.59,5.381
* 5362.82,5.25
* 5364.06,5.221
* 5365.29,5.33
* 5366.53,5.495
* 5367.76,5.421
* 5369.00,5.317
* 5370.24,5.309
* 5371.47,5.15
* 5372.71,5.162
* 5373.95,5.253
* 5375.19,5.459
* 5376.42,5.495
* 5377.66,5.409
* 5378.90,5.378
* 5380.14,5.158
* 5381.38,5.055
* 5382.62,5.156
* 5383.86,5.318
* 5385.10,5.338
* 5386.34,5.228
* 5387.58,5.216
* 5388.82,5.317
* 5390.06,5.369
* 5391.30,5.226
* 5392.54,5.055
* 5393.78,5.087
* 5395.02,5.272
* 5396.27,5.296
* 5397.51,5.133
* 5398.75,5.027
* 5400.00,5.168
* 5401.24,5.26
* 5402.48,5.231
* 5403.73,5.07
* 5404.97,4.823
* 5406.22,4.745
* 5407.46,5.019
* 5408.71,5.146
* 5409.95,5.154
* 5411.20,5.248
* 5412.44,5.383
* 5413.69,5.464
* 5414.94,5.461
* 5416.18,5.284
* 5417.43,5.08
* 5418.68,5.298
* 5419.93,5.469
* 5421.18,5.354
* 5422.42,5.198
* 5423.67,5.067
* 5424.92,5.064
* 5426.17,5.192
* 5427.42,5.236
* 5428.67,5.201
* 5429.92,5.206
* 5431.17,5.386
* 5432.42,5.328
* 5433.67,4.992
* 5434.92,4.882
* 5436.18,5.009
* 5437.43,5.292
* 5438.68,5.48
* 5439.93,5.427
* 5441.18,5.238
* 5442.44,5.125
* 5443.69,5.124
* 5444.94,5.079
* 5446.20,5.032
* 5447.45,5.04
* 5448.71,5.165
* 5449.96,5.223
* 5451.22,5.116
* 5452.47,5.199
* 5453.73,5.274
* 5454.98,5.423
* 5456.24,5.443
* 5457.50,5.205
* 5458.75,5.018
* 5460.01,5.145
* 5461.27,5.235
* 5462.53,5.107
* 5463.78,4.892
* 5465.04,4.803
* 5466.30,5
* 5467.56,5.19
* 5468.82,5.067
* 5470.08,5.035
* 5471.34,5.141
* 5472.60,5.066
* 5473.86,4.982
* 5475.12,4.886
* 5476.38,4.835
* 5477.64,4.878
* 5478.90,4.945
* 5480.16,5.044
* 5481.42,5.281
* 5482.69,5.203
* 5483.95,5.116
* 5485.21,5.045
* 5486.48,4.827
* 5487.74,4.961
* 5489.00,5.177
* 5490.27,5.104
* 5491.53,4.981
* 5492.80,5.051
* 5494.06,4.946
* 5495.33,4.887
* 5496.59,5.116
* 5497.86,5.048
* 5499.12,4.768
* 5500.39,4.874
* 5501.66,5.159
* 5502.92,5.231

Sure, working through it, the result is -0.511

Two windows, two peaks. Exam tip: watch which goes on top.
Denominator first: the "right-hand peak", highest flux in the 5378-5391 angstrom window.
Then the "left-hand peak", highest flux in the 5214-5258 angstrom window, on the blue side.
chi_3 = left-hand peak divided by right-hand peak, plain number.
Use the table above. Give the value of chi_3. 1.21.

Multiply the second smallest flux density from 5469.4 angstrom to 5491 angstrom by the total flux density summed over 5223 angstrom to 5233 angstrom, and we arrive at 215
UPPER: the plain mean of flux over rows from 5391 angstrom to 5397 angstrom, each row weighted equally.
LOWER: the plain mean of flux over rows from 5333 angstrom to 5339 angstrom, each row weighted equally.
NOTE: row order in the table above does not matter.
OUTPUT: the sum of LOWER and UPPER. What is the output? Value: 10.9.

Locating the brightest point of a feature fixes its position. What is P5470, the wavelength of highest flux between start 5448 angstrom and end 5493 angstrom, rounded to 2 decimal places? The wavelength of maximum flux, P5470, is 5456.24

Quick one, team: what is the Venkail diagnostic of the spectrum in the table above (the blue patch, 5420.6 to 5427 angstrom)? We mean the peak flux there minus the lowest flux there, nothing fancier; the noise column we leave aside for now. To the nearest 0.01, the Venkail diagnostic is 0.29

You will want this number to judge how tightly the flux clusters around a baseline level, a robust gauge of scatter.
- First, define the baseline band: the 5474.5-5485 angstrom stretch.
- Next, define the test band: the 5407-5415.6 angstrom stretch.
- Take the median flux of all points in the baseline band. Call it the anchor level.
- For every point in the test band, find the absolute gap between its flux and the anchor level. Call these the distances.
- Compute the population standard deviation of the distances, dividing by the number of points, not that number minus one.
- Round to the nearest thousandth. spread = 0.160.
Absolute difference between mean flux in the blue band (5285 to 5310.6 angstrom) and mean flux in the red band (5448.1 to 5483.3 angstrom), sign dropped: 0.85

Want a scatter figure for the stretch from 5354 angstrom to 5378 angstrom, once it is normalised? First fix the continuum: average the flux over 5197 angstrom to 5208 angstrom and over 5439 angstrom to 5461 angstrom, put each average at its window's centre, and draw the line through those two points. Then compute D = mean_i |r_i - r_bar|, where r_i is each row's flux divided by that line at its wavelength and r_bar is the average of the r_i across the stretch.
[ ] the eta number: 0.015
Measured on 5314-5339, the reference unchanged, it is 0.042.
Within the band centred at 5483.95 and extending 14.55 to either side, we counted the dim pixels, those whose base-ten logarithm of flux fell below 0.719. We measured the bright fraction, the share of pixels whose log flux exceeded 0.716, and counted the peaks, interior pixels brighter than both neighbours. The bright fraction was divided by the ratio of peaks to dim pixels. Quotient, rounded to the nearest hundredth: 0.38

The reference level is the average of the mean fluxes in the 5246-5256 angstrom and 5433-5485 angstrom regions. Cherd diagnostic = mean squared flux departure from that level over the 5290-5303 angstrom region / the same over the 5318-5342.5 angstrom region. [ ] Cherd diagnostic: 1.99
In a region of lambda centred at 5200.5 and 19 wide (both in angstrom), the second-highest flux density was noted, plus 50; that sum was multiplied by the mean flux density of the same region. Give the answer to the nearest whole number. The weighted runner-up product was 337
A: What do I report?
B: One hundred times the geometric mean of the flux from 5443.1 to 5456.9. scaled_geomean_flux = 519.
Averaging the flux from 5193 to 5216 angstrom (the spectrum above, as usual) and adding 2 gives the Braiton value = 7.90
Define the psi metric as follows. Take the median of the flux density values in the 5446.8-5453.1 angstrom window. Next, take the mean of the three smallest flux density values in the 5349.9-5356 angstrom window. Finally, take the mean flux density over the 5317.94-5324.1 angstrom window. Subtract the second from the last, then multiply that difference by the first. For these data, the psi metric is 3.0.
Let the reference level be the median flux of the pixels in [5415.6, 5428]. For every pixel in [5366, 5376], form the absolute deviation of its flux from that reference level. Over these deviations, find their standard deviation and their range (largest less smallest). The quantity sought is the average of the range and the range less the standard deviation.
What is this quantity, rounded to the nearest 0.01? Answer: 0.20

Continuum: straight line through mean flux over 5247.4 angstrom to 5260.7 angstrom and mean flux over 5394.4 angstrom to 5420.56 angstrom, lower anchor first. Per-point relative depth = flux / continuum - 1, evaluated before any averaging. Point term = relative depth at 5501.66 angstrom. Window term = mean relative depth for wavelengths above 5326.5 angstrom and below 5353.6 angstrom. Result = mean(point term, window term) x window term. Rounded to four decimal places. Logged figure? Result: 0.0000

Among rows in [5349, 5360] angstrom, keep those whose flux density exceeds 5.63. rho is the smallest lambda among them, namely 5349.26 angstrom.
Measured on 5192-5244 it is 5192.70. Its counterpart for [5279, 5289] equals 5279.51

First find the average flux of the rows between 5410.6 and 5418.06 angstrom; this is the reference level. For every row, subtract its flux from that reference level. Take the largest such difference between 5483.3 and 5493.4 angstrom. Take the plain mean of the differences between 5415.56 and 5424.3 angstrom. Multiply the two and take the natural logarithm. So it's -3.4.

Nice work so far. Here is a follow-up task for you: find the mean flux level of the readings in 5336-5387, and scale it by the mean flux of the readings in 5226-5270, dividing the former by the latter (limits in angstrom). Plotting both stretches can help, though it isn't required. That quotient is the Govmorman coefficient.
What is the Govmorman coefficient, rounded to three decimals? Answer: 0.945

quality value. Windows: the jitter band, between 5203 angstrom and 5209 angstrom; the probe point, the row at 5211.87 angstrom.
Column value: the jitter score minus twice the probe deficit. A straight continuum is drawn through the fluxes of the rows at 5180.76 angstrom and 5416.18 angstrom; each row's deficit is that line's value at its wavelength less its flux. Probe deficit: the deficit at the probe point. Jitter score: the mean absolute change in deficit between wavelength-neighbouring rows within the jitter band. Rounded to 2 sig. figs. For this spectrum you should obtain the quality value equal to -0.47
